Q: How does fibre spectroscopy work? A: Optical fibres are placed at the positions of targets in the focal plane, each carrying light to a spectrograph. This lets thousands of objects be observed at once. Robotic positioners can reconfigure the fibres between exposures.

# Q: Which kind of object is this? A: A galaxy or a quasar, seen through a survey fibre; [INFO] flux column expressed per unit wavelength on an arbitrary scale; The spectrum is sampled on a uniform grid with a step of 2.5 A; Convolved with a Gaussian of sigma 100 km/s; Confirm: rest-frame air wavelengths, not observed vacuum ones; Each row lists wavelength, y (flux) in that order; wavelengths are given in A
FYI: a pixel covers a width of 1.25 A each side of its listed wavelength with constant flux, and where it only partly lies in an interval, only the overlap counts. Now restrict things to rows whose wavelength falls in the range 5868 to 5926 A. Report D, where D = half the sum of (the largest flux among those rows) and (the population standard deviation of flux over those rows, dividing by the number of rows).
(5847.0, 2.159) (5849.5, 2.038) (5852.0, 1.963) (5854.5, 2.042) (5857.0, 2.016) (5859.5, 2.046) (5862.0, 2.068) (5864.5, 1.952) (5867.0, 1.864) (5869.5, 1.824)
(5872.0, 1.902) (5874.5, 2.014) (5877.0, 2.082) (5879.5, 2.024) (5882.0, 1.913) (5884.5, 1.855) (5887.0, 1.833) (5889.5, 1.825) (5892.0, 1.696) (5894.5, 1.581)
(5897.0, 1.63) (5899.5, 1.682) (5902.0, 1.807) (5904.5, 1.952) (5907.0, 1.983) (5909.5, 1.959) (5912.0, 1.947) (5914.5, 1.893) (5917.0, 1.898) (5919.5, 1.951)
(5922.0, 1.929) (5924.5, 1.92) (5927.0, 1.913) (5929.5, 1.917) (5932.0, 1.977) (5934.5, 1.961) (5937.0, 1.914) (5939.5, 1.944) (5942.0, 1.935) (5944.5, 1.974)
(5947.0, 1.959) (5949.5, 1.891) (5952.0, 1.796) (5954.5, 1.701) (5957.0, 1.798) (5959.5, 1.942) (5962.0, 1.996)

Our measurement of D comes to 1.103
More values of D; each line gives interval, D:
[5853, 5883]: 1.082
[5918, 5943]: 0.999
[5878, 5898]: 1.082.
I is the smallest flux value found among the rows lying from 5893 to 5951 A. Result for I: 1.581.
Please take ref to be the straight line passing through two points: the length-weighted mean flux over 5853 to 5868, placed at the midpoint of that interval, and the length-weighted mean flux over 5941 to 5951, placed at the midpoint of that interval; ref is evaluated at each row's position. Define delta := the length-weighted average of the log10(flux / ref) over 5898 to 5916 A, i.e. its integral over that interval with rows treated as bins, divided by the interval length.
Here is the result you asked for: -0.019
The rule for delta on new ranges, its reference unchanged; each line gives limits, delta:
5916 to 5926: -0.007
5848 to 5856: 0.003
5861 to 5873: -0.017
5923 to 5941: -0.003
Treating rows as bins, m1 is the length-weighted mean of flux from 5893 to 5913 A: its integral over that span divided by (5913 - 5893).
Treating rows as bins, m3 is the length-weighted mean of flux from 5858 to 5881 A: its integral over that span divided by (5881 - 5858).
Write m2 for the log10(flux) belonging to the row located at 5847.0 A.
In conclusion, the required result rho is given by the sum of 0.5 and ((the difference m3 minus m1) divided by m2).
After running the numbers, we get 1.0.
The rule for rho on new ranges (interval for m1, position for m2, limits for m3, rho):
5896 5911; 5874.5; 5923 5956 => 0.7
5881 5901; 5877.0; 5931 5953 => 1.1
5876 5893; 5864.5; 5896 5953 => 0.5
